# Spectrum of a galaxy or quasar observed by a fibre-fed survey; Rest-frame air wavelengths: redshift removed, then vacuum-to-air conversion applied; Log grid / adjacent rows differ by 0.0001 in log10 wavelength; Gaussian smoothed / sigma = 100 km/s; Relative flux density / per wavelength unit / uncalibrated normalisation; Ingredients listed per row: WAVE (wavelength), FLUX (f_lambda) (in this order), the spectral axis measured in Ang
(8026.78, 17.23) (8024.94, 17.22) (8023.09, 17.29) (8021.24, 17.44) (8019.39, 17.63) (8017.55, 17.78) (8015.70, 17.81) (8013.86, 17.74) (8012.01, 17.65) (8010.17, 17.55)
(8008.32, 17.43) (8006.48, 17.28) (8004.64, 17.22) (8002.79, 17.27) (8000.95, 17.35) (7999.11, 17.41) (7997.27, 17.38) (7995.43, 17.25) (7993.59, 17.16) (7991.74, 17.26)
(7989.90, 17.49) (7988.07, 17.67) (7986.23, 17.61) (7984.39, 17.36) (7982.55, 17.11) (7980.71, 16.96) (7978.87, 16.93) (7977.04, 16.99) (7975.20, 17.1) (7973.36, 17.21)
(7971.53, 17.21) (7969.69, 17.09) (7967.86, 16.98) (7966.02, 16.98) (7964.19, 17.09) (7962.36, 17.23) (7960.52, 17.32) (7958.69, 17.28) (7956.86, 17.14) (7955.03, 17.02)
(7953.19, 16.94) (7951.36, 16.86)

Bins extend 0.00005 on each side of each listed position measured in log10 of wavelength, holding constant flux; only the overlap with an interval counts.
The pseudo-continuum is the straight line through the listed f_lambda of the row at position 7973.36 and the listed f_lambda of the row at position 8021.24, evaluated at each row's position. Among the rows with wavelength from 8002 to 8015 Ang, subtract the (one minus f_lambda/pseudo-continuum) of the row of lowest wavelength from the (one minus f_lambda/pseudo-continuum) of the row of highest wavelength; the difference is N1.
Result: -0.024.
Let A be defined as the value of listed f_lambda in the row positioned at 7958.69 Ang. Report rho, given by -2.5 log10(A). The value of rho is -3.09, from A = 17.28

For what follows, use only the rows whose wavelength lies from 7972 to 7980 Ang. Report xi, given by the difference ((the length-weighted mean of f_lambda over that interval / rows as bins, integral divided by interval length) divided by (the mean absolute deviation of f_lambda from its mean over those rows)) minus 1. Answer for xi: 174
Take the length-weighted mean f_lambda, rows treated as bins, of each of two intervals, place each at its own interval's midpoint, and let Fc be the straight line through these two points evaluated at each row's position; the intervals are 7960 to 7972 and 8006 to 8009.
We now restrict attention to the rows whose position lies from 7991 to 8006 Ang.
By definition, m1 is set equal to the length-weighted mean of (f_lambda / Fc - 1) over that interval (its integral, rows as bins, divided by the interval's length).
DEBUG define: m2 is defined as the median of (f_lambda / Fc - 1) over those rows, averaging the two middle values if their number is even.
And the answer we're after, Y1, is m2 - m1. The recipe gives 0.0000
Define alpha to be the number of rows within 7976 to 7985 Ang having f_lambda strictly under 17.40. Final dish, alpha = 5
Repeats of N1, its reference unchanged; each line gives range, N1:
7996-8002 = 0.003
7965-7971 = -0.005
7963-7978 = 0.009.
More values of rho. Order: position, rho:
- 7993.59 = -3.09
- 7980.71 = -3.07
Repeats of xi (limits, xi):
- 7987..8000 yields 133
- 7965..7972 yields 200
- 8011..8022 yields 173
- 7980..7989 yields 70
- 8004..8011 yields 144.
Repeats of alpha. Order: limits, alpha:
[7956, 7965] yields 5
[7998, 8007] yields 4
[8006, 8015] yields 1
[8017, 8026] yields 2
